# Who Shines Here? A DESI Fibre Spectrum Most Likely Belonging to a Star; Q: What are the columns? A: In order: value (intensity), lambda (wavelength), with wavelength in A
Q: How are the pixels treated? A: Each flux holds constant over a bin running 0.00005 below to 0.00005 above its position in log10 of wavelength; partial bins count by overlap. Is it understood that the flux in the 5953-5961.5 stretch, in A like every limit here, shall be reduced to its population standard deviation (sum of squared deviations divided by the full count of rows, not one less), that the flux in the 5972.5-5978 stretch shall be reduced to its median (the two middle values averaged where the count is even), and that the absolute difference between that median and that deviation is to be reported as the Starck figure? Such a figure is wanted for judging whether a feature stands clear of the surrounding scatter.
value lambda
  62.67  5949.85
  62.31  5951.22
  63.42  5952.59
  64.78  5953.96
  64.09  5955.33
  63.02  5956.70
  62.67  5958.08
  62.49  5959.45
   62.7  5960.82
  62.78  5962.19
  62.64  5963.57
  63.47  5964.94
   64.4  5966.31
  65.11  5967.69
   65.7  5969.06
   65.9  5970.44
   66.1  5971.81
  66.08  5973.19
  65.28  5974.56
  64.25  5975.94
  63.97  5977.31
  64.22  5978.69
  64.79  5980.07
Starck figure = 63.9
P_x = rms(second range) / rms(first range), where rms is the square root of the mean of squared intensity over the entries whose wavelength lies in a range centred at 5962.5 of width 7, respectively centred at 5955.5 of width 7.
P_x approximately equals 0.99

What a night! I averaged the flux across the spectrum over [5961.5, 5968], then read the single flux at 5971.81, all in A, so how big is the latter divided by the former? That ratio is 1.04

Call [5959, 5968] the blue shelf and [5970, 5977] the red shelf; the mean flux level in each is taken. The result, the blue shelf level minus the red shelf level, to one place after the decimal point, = -2.2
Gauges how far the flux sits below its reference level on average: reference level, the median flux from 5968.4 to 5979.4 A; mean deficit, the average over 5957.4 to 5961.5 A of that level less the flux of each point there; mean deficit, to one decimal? 2.9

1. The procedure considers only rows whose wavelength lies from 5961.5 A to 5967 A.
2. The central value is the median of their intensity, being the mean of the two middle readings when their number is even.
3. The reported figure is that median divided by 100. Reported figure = 0.631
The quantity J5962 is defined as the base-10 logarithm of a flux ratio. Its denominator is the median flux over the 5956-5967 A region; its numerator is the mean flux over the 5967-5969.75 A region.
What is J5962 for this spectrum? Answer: 0.018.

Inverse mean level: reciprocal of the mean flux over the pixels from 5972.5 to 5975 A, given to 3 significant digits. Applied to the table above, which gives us 0.0152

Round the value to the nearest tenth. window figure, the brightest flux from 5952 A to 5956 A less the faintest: 1.4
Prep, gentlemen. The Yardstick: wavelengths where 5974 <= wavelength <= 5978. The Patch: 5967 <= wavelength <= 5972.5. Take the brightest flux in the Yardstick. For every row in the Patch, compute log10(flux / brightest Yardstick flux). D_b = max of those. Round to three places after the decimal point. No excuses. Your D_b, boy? 0.005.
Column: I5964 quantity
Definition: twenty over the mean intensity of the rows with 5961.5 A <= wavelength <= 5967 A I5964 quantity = 0.316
